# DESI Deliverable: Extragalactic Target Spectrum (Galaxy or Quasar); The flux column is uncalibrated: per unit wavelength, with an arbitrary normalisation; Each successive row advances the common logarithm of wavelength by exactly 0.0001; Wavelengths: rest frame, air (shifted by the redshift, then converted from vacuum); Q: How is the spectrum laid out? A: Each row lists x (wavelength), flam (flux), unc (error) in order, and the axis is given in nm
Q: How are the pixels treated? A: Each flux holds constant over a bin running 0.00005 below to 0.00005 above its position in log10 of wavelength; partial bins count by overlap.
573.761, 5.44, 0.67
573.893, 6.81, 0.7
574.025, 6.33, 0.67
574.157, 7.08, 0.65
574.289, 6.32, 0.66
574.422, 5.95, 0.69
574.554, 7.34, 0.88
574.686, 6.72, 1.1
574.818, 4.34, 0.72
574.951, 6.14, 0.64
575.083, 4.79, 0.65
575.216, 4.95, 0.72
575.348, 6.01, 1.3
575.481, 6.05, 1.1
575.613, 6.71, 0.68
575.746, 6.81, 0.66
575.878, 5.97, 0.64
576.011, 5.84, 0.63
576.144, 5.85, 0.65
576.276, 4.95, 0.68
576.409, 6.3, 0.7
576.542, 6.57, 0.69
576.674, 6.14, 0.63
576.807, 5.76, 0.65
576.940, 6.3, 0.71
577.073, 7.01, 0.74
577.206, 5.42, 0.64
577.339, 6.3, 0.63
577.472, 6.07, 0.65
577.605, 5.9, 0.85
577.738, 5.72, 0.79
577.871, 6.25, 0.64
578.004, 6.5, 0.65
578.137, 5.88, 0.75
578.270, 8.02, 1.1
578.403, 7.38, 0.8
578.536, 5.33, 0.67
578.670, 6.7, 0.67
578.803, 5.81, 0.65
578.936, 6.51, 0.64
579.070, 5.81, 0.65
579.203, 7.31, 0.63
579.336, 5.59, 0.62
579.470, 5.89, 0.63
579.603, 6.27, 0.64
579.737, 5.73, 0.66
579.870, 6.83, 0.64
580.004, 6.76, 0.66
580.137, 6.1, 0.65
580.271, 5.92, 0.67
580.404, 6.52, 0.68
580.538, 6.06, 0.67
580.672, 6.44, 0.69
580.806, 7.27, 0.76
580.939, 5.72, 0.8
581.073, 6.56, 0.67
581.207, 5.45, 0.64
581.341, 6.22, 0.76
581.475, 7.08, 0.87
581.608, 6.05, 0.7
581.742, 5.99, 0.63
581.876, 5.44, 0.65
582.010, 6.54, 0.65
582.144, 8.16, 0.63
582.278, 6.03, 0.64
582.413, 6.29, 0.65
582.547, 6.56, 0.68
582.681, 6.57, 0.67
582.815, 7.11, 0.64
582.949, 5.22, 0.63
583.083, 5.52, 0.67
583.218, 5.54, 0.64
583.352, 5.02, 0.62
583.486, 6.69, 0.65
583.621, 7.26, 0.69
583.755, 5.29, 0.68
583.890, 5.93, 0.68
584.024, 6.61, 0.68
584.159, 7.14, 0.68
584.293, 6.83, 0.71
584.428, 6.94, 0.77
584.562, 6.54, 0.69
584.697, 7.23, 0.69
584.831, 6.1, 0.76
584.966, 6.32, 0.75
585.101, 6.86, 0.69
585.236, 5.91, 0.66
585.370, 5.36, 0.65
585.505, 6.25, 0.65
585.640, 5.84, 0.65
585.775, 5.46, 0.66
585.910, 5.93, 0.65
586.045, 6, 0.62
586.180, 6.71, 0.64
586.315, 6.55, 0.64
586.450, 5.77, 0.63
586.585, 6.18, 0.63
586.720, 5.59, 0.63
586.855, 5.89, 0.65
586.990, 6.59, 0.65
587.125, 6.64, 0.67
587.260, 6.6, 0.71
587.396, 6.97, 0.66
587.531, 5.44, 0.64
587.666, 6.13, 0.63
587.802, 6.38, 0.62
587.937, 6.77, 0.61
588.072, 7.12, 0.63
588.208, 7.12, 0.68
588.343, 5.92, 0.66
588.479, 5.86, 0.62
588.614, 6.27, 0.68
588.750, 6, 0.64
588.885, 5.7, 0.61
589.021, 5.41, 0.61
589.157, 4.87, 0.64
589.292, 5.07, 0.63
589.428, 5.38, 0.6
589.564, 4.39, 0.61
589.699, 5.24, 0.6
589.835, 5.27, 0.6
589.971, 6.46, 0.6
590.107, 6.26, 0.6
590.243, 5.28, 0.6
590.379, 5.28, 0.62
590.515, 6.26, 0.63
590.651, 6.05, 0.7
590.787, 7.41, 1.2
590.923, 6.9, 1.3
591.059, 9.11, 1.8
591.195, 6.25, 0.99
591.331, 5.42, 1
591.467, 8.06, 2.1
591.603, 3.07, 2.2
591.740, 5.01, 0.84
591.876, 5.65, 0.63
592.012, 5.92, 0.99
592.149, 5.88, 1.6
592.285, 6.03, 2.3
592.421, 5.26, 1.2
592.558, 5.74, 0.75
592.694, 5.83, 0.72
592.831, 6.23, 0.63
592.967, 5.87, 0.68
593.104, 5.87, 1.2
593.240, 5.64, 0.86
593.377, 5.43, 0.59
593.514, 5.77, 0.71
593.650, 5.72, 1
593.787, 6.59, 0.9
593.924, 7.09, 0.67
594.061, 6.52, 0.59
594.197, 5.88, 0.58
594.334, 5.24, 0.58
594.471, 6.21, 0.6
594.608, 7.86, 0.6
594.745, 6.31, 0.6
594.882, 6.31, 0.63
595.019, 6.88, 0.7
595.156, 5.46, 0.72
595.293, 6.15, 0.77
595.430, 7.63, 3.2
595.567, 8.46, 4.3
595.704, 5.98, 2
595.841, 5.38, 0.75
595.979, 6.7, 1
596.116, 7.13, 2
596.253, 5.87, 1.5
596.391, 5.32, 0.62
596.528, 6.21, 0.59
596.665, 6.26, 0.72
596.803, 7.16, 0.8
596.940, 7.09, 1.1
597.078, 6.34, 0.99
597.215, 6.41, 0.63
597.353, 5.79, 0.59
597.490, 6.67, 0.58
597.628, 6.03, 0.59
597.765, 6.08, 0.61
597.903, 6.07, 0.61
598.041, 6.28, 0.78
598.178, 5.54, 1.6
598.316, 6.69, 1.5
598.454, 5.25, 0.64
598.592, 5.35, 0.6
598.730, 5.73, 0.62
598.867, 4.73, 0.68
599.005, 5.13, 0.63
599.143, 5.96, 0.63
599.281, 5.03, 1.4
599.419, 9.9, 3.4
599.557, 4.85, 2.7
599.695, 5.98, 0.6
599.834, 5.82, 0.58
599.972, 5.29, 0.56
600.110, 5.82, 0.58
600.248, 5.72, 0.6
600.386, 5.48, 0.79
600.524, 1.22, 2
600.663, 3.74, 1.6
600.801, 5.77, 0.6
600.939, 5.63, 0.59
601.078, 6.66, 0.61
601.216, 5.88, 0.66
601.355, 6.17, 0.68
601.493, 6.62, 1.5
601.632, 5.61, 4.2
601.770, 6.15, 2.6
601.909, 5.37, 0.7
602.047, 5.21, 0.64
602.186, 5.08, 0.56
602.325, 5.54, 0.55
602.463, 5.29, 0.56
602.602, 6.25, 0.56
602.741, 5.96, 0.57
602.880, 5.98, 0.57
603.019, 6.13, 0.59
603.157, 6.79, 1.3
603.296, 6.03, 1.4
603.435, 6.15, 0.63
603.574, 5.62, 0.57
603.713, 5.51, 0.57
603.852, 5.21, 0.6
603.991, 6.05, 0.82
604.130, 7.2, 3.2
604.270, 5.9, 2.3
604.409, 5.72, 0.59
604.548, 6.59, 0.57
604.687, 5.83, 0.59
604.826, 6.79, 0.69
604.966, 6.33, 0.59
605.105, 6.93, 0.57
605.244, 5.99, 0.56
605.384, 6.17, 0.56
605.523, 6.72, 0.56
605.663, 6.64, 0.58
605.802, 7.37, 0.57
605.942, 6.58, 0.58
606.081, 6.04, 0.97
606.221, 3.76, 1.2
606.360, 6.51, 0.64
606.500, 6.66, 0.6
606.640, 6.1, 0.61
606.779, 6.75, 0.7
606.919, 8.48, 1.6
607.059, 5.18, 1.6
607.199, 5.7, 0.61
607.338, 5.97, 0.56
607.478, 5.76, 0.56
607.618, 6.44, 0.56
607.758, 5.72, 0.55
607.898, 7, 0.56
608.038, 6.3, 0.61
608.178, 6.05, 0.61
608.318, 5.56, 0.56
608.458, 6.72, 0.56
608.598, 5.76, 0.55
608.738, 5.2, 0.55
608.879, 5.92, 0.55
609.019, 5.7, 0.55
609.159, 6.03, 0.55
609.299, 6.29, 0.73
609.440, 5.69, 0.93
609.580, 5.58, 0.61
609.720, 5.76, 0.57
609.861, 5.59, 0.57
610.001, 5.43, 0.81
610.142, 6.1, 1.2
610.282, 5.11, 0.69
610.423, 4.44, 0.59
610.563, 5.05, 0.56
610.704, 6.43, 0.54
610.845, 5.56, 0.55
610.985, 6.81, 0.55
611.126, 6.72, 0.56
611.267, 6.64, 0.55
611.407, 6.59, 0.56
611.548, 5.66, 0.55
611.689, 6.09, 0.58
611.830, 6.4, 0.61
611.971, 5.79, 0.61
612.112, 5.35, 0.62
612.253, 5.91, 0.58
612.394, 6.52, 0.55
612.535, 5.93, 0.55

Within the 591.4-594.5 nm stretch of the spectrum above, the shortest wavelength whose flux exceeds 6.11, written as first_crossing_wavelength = 591.467 nm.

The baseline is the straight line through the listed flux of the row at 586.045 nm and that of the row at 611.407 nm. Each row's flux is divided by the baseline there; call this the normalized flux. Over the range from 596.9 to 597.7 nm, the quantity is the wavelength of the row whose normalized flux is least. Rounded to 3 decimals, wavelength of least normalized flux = 597.353 nm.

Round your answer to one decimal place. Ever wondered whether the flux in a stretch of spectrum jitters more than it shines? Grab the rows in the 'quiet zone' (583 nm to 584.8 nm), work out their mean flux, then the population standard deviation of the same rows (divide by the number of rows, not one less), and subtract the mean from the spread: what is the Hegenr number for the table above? -5.6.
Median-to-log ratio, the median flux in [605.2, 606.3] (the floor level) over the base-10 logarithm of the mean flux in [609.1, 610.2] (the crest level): 8.3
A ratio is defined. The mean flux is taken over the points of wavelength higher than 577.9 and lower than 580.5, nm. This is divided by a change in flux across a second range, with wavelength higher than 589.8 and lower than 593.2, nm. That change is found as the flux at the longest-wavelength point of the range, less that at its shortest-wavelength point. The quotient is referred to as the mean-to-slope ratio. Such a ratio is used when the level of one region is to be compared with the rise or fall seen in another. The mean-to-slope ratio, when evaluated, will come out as 11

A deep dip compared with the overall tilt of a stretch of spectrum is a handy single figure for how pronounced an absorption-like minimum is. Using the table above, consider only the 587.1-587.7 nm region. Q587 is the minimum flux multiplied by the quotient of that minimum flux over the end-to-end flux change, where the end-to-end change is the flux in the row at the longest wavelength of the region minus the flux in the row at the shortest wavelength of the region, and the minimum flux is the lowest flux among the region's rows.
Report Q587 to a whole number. -58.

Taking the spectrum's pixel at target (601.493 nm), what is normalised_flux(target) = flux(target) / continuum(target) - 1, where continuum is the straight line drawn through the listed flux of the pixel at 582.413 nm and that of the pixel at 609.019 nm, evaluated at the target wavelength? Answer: 0.13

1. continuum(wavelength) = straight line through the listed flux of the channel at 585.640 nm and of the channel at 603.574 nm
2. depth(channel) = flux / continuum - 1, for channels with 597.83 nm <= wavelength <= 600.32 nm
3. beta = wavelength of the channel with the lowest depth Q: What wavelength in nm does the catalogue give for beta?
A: 598.867 nm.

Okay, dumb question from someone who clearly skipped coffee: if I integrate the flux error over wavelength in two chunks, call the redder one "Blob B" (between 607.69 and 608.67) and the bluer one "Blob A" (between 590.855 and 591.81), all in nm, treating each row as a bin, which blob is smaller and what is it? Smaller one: 0.56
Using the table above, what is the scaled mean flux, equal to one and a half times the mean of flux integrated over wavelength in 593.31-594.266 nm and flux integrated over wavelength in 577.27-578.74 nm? 11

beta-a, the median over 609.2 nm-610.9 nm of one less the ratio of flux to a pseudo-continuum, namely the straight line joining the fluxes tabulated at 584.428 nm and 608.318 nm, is -0.02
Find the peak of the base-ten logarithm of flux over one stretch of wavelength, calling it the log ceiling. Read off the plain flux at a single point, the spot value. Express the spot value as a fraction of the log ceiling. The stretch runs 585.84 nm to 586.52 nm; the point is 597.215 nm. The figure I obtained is 7.8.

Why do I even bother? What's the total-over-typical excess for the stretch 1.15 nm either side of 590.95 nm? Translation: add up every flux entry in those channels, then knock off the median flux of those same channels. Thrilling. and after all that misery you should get 98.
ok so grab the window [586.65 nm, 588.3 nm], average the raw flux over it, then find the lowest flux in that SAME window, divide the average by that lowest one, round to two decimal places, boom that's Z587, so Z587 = 1.18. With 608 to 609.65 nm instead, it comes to 1.13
